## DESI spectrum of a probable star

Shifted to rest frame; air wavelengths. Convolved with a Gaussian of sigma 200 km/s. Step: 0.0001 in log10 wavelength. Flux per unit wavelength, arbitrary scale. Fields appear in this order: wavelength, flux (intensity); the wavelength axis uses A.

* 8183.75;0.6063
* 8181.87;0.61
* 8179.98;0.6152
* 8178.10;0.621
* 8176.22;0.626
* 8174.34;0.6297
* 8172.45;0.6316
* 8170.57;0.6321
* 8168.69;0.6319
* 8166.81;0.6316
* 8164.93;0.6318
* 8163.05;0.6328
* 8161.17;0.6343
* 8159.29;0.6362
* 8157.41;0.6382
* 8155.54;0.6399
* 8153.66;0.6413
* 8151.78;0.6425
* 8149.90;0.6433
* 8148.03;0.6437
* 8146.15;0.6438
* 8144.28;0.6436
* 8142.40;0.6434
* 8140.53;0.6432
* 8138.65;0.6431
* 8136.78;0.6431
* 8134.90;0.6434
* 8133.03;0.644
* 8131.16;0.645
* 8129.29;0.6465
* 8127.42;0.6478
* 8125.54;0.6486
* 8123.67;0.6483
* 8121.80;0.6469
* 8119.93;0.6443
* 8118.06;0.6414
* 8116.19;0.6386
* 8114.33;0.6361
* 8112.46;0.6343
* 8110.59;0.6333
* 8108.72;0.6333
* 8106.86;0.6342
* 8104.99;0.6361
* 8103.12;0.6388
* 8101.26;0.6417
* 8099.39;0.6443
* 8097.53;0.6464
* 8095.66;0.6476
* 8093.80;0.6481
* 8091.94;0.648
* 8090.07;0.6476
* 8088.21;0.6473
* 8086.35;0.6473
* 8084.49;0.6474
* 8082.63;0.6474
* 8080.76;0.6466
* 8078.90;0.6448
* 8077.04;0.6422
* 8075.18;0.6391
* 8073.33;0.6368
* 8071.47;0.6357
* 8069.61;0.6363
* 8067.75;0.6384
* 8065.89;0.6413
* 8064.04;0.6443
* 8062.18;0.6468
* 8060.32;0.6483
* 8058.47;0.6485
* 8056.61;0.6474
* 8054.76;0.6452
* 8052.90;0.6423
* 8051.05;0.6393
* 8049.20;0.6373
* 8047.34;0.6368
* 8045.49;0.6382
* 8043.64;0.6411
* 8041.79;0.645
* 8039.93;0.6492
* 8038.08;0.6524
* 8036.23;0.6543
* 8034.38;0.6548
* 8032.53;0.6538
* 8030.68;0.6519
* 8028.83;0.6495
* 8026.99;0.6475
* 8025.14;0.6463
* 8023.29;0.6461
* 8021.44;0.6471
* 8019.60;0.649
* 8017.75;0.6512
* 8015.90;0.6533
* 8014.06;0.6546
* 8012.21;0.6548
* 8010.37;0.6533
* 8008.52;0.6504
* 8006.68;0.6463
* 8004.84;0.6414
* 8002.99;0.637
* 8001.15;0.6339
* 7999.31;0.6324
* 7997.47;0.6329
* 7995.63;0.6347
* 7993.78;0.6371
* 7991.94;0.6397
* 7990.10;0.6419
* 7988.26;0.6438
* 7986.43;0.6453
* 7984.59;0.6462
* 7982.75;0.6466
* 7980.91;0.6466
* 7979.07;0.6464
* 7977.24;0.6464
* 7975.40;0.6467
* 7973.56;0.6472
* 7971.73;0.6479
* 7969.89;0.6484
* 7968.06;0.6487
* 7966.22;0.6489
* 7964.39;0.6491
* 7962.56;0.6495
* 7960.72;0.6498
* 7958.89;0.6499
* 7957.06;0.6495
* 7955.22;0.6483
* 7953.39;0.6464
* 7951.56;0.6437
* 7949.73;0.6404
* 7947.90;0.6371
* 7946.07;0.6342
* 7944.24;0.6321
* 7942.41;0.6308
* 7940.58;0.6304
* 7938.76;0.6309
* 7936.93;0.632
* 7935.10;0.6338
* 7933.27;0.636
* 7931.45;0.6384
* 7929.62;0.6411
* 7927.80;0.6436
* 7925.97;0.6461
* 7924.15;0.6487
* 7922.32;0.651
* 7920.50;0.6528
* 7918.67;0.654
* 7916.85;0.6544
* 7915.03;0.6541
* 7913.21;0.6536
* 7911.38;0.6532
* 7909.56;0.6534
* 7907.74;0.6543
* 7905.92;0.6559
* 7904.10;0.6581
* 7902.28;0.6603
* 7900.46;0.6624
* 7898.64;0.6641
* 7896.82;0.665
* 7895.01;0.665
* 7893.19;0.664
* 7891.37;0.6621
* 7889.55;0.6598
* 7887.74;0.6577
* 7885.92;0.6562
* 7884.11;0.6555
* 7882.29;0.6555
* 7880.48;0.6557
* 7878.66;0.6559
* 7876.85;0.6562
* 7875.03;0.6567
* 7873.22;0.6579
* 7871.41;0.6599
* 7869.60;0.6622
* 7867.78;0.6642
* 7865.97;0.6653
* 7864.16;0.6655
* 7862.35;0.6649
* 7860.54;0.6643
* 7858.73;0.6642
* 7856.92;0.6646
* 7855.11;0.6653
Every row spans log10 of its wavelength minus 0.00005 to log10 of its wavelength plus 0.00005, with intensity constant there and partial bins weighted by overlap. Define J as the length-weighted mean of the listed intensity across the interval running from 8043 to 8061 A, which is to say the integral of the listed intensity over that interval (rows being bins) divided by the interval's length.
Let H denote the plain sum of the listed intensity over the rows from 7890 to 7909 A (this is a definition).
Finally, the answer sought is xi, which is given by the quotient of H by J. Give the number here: 10.3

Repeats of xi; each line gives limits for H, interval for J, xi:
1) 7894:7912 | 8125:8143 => 10.2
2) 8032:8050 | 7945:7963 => 10.0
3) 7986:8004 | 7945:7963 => 9.9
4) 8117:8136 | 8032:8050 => 10.0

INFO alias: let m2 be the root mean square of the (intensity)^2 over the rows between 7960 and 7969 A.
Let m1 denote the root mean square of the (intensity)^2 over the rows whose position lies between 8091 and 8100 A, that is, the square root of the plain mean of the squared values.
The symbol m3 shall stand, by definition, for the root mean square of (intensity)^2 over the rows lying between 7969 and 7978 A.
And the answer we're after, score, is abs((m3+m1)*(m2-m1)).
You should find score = 0.003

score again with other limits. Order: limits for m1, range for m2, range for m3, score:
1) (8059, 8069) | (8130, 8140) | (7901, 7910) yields 0.000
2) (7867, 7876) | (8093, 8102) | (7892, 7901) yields 0.017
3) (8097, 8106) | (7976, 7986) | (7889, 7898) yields 0.005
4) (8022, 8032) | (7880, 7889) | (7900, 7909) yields 0.009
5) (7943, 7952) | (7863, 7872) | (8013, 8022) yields 0.028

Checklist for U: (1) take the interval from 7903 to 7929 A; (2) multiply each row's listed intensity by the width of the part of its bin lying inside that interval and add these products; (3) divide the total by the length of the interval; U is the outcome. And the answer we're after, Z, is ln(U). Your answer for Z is -0.427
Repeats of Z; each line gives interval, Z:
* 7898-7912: -0.419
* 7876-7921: -0.419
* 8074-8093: -0.437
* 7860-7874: -0.411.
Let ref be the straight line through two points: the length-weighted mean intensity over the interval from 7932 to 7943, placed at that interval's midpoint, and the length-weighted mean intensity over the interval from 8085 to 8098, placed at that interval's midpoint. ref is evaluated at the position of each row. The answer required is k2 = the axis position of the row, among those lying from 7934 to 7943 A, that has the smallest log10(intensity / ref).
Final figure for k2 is 7940.58 A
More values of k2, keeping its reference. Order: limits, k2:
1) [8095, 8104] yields 8103.12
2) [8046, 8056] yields 8047.34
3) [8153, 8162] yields 8161.17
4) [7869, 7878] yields 7876.85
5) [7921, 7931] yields 7929.62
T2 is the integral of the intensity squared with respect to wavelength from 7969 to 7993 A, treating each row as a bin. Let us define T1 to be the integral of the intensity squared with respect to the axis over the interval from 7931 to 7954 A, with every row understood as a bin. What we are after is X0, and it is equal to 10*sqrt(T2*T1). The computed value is 96.4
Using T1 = 9.3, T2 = 10.00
